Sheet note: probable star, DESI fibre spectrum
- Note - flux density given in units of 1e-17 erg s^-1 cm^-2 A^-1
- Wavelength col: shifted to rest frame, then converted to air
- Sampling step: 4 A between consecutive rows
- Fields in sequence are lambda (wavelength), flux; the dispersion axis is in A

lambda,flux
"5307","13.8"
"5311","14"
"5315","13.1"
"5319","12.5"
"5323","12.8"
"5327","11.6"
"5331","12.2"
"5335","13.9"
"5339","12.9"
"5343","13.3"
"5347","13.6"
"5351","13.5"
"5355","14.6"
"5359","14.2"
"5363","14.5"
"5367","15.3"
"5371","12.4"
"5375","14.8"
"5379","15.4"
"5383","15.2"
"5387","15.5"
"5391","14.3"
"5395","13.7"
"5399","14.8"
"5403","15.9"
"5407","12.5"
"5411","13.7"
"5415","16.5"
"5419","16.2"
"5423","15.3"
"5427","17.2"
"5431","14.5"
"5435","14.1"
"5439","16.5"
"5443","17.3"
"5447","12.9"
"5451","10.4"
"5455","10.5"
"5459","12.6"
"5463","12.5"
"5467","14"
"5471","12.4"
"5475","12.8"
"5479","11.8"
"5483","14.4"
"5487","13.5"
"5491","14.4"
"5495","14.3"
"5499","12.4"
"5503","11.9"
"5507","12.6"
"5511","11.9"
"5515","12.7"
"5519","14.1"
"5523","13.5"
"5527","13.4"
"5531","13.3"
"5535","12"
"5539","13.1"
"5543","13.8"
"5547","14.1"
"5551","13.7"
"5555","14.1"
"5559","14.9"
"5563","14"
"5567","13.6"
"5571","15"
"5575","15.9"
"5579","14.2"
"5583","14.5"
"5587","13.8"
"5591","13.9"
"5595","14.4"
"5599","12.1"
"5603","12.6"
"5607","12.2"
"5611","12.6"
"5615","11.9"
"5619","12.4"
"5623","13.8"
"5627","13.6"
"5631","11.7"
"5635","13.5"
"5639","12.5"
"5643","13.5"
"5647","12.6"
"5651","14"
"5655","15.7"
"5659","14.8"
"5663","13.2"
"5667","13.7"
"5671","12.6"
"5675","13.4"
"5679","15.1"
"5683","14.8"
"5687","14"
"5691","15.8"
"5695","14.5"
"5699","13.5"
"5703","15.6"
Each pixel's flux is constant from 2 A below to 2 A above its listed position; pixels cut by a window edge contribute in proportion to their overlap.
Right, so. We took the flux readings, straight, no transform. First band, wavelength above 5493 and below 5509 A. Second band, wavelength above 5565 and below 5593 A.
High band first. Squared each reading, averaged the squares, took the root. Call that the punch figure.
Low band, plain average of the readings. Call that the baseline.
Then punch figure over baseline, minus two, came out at -0.87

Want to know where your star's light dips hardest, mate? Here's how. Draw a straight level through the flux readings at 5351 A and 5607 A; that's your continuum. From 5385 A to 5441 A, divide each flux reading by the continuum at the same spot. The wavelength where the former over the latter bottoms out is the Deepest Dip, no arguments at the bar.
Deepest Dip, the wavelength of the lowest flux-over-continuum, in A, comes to 5407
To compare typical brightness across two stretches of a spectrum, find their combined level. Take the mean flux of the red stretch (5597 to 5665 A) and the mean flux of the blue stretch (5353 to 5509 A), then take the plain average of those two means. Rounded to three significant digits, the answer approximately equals 13.6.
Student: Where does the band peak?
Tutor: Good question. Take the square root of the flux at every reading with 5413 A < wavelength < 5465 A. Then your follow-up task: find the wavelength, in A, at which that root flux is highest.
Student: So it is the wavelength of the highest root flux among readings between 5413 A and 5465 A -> 5443 A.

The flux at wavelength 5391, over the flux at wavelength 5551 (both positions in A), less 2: -0.96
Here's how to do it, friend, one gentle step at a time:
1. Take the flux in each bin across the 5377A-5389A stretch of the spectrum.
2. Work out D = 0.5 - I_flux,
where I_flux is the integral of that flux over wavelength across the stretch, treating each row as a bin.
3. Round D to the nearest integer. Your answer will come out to -184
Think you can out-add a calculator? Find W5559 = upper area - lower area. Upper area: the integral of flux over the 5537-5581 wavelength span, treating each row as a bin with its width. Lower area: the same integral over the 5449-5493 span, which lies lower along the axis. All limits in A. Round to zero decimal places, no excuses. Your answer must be 68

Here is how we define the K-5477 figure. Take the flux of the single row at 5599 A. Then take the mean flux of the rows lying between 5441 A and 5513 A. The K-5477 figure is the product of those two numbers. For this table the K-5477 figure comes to 156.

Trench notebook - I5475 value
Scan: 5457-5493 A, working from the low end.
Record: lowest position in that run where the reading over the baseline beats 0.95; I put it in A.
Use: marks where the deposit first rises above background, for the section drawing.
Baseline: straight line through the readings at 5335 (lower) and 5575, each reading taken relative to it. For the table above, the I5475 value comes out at 5483 A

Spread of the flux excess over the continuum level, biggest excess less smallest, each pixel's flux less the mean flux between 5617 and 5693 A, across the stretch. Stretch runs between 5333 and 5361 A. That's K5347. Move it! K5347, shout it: 1.7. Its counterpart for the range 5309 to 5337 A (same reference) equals 2.4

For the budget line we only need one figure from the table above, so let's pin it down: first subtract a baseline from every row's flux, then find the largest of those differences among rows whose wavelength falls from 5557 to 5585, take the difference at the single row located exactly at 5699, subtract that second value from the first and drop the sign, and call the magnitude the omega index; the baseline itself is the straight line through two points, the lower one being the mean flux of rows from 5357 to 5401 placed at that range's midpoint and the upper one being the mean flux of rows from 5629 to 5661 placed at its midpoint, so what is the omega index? 1.9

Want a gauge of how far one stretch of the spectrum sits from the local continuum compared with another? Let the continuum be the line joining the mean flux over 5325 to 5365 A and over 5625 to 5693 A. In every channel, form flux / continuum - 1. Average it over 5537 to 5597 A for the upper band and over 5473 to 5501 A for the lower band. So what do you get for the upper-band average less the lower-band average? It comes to 0.05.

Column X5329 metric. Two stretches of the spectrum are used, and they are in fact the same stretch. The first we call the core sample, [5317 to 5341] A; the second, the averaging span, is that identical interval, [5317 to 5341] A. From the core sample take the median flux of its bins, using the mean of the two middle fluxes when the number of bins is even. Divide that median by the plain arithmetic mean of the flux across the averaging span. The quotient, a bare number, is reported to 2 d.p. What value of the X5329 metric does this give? 1.00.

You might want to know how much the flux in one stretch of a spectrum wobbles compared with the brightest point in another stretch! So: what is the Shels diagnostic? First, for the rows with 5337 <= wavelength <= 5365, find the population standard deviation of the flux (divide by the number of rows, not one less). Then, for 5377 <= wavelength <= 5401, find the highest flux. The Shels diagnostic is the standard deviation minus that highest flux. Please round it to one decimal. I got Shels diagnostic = -14.9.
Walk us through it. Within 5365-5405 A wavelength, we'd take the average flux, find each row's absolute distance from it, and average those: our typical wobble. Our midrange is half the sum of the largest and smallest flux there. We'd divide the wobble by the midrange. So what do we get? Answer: 0.054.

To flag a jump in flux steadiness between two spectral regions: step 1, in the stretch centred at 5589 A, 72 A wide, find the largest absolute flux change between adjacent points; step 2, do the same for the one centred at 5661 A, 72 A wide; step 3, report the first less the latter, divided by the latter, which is 0.21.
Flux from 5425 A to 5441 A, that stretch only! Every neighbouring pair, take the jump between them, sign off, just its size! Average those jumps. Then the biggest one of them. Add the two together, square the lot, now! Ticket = 21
